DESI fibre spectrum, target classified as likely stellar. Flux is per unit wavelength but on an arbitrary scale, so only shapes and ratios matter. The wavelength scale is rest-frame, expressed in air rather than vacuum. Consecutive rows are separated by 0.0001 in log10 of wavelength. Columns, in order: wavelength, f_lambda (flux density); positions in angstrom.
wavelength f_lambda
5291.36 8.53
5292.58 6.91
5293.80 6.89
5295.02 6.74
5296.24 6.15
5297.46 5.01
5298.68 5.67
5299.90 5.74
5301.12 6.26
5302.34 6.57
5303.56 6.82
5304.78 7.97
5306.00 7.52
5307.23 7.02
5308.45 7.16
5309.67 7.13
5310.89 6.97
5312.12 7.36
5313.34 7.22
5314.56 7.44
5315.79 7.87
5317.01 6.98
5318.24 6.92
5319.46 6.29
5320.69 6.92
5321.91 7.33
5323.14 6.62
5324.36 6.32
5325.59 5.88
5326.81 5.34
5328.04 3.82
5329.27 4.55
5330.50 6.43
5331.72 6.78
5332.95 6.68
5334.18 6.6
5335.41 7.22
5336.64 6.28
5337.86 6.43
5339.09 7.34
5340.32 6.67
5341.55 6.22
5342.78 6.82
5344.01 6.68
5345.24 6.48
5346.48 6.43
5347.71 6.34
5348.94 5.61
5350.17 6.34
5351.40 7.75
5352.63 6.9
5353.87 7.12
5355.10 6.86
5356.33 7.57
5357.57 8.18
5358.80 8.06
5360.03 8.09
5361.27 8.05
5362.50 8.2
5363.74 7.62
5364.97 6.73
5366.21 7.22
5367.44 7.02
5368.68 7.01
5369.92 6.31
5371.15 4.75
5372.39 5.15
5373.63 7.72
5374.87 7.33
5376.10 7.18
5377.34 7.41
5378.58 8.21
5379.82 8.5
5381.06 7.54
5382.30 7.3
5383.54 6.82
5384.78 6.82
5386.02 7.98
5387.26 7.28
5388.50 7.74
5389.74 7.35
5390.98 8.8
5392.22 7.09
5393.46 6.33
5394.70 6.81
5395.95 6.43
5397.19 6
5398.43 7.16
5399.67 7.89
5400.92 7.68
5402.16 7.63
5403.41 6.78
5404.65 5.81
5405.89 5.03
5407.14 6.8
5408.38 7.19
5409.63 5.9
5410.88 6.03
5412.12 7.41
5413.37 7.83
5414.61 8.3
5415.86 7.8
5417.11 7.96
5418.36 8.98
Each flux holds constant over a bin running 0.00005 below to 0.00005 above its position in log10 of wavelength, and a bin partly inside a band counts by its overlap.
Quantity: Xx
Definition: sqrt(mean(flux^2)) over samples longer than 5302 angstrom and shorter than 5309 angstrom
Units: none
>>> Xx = 7.2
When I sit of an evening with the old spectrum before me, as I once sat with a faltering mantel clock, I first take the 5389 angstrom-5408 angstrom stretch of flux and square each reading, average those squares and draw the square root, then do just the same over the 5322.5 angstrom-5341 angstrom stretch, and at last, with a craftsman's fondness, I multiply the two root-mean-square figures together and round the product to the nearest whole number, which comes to 44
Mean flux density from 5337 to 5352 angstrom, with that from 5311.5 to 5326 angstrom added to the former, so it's 13.5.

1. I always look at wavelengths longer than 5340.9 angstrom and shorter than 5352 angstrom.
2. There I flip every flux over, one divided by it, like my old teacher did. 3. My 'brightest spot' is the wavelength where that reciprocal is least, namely 5351.40 angstrom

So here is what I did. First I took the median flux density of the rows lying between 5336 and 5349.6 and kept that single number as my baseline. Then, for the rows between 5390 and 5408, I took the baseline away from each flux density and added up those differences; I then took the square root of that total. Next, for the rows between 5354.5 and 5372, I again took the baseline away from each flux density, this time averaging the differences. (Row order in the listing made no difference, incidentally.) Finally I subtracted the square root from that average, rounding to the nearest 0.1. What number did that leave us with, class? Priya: -1.7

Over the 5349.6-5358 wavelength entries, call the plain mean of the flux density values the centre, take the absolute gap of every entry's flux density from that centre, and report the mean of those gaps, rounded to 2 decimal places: 0.50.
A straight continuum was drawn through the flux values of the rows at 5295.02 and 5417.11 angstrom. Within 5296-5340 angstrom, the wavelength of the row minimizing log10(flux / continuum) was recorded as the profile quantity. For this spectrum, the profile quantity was 5328.04 angstrom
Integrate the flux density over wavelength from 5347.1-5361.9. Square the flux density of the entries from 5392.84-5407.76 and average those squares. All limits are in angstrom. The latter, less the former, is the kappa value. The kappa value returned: -62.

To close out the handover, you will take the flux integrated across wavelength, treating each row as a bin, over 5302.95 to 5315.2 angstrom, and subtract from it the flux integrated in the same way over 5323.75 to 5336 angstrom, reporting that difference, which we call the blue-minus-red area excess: 16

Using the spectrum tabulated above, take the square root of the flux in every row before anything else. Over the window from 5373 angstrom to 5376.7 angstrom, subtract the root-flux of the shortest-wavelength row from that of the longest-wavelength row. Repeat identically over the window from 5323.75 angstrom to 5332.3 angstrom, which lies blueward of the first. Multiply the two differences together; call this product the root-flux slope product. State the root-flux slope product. -0.009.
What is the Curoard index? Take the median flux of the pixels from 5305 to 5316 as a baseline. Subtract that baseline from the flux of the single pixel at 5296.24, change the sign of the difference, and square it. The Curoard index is 1.1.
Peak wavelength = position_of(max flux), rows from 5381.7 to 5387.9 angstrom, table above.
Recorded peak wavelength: 5386.02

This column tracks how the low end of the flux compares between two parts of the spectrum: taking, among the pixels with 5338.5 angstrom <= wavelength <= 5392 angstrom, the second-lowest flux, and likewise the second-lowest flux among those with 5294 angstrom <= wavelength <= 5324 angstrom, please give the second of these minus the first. 0.5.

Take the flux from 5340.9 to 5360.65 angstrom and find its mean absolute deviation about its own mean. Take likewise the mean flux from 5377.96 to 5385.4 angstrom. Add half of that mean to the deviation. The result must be 4.4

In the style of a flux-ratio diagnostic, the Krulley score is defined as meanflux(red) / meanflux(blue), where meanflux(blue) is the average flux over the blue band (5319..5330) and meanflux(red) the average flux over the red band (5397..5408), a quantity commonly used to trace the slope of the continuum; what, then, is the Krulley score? 1.15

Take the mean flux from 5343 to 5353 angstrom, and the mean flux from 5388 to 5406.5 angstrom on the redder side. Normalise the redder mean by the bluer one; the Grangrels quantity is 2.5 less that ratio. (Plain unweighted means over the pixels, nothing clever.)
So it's 1.439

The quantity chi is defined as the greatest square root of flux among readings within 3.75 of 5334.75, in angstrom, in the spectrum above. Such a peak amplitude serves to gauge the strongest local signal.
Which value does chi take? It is 2.687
